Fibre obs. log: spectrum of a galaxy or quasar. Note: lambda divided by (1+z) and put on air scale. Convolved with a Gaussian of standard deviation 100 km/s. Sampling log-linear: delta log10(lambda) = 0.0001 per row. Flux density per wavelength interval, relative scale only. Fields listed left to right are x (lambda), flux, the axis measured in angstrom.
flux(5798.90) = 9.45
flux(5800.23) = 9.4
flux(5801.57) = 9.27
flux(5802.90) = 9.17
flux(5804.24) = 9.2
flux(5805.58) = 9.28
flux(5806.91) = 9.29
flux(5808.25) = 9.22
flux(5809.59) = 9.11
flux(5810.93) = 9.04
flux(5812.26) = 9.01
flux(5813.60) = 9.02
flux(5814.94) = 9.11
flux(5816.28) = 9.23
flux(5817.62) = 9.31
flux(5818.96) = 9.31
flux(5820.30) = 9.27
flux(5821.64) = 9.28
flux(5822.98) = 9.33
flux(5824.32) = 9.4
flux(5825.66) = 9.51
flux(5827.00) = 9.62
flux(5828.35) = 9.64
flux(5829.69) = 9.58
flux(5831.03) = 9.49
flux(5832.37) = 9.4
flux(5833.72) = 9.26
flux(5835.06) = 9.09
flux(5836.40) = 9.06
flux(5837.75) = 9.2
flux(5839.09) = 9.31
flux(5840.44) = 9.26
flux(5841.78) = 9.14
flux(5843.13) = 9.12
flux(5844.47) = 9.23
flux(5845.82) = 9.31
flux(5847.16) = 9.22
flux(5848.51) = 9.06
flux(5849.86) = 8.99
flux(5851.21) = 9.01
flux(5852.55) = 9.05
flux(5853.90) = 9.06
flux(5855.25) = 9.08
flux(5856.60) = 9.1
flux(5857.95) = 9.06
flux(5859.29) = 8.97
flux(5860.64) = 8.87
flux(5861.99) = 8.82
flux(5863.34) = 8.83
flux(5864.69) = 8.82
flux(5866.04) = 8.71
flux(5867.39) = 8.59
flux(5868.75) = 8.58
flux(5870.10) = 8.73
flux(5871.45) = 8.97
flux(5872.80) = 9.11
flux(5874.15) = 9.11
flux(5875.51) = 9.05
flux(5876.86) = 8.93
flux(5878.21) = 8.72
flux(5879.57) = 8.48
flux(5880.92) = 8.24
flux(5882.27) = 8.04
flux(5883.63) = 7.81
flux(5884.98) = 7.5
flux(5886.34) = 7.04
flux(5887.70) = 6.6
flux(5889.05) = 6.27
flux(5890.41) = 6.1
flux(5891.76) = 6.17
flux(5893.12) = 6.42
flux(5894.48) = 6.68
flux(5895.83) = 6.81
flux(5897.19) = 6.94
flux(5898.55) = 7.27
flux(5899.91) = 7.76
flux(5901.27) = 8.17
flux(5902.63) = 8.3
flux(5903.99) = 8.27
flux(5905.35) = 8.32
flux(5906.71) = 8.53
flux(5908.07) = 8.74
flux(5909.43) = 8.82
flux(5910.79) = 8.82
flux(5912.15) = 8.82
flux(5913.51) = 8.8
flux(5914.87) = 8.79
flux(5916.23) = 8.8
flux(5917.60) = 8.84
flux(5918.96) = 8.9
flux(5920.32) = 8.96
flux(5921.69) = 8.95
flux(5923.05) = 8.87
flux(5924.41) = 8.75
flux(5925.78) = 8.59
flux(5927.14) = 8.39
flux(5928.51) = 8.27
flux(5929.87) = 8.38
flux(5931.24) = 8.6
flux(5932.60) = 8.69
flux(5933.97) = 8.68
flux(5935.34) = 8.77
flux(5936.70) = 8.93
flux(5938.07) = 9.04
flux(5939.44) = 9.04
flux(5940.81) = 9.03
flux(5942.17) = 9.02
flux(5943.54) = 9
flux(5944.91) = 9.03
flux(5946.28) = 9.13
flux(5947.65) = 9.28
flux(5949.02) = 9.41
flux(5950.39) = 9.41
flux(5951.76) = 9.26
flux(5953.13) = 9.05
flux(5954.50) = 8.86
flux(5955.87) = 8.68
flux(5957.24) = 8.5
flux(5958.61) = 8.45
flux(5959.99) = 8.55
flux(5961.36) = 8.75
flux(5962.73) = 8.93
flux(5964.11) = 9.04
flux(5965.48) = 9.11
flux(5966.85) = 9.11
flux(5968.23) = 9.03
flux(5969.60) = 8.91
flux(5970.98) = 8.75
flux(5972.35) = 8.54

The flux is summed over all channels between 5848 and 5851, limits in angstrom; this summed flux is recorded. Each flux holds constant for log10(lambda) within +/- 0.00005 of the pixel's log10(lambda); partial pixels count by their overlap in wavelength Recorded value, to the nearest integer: 18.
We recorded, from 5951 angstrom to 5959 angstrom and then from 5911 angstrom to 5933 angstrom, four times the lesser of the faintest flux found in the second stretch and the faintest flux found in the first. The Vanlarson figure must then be 33.1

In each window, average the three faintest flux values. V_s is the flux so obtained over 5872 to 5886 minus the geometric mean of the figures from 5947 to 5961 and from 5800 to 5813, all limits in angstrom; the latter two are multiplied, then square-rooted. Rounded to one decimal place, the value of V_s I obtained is -1.0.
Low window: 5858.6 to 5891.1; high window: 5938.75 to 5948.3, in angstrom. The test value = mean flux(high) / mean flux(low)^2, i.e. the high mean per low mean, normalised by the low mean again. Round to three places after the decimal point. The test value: 0.132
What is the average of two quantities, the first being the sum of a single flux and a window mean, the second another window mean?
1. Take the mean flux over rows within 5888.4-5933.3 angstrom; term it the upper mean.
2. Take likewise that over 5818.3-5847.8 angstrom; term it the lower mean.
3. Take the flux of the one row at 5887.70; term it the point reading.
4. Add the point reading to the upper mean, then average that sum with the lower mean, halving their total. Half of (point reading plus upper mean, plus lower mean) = 12.0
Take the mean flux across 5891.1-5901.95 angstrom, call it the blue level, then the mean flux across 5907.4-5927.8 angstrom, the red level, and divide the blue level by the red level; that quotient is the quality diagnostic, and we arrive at 0.80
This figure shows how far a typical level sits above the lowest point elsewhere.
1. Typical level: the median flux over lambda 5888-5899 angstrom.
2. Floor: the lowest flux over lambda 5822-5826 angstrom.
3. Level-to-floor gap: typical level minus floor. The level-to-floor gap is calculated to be -2.8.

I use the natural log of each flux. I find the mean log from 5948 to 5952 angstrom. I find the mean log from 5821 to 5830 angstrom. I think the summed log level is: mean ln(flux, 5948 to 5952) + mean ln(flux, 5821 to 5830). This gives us 4.49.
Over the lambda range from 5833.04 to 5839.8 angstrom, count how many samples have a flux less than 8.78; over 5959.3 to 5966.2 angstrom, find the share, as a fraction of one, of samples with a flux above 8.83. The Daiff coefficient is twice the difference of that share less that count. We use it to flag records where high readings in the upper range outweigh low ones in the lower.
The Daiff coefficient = 1.2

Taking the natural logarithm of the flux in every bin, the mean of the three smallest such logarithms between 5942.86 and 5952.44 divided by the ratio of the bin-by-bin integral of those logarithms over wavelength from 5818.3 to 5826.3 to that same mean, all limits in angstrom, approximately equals 0.27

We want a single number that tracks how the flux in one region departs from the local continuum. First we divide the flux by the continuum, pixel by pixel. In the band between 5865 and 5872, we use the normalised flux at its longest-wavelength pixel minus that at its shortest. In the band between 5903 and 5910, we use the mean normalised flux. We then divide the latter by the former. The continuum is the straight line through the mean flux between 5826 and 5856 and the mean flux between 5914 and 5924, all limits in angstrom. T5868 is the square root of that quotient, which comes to 5.5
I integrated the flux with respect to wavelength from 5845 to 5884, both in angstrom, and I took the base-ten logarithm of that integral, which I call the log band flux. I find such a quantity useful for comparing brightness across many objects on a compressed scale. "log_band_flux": 2.5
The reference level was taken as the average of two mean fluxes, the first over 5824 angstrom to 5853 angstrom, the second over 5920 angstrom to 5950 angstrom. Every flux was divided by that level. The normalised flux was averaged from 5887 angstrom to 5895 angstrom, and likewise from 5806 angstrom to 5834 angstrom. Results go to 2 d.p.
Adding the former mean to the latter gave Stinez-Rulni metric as 1.73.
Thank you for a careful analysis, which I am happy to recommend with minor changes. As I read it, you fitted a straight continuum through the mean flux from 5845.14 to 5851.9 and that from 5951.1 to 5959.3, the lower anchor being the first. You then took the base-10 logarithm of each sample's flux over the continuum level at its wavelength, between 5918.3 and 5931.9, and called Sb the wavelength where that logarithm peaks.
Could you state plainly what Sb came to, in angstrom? 5920.32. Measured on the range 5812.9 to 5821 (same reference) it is 5818.96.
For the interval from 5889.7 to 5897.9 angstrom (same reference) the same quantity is 5897.19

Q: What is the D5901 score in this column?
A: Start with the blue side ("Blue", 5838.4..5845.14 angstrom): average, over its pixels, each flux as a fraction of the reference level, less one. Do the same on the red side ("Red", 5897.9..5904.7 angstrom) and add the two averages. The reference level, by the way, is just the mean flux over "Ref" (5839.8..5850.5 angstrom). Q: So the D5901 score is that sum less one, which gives -1.127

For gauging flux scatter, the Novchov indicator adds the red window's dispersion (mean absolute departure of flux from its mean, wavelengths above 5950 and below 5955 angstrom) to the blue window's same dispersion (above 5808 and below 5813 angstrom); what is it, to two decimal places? 0.26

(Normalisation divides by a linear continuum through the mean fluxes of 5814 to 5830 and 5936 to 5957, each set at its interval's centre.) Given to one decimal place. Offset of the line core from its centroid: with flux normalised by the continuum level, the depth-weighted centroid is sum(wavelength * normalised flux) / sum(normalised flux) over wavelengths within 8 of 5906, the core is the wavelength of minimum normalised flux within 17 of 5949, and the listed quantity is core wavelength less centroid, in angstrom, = 52.3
